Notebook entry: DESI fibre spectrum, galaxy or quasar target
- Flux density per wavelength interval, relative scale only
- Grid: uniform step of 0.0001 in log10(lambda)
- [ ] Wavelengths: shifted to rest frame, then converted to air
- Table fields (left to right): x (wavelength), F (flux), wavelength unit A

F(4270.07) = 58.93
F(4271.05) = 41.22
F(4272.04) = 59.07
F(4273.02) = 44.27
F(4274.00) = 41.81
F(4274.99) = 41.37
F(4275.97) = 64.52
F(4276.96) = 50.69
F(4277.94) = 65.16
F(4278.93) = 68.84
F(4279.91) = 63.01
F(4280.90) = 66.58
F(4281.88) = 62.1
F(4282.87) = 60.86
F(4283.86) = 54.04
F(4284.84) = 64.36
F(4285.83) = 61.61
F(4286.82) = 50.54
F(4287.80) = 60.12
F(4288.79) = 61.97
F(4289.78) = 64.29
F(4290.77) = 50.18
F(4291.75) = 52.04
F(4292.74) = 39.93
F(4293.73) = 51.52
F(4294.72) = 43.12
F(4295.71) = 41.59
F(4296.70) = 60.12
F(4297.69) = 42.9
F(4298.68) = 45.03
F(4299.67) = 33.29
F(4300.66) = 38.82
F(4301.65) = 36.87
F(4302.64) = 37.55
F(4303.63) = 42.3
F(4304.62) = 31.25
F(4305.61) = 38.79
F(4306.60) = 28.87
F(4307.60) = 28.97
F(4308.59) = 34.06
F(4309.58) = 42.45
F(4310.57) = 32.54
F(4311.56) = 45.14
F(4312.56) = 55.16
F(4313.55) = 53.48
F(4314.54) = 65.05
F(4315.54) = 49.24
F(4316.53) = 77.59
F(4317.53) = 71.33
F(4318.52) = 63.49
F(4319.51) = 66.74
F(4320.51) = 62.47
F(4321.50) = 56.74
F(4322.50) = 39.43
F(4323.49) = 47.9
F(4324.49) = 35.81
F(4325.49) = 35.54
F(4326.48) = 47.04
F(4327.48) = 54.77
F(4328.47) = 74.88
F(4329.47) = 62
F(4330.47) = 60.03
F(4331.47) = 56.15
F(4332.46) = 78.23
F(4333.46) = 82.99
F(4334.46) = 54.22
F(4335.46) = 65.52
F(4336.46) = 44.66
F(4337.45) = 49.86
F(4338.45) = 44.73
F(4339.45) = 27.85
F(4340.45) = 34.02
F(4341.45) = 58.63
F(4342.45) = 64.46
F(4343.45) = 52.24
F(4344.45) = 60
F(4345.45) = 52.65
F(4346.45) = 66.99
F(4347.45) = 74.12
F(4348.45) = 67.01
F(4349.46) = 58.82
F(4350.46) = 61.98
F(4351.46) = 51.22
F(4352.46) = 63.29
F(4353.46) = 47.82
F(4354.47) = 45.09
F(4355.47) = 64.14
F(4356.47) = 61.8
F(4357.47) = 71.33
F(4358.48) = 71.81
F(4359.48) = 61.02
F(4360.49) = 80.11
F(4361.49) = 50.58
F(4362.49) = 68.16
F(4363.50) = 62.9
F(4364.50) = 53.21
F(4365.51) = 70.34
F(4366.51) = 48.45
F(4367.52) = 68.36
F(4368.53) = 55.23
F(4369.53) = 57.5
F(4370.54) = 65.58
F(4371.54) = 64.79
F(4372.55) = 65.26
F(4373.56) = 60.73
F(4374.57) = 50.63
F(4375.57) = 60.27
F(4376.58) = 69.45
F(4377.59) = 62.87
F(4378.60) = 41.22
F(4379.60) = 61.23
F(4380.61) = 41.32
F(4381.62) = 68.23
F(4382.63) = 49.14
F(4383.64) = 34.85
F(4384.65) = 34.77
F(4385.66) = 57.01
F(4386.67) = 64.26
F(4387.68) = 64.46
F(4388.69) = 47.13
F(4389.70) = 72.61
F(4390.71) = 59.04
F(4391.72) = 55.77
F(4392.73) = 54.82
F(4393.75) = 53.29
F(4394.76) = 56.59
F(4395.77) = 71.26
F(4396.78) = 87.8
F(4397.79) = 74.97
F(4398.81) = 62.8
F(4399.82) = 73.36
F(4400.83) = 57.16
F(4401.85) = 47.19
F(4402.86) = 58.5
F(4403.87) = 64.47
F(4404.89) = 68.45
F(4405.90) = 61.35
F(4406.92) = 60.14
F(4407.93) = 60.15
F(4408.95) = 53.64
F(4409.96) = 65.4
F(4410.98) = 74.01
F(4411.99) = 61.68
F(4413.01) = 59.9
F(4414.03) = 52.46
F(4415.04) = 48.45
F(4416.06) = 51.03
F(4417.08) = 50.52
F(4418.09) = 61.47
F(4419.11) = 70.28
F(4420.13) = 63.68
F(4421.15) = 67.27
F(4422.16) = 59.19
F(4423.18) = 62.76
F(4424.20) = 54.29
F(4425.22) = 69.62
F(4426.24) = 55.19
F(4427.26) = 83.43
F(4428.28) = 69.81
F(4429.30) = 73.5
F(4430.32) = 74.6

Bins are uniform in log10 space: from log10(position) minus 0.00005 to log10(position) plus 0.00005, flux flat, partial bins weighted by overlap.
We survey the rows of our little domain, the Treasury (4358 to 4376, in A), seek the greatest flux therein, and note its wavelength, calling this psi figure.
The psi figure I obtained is 4360.49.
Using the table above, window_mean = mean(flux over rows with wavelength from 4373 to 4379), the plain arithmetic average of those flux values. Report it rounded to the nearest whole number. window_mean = 58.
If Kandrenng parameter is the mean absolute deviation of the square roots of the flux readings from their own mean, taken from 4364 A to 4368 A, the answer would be 0.60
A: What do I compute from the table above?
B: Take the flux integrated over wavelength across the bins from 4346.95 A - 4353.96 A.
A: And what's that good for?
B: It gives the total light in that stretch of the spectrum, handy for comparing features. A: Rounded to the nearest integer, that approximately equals 425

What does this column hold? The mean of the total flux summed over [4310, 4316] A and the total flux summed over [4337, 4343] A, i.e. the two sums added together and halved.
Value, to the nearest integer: 290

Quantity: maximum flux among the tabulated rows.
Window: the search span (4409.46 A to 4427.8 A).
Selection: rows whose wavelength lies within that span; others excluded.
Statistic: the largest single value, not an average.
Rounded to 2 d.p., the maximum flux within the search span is 83.43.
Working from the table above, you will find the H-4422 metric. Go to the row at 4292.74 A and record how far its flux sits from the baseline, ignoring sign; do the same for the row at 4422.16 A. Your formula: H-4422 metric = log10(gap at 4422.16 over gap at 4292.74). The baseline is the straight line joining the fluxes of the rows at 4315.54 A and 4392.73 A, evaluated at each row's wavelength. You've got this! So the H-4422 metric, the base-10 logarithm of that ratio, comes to -0.5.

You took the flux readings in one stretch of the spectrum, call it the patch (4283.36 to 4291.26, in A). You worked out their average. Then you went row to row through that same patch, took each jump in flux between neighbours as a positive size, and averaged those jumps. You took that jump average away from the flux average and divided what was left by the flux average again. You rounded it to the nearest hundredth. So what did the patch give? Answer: 0.87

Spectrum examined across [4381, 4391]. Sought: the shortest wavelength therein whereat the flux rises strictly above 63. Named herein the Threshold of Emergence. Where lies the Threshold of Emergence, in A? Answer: 4381.62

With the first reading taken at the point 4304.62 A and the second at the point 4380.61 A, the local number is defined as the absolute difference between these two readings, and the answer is 10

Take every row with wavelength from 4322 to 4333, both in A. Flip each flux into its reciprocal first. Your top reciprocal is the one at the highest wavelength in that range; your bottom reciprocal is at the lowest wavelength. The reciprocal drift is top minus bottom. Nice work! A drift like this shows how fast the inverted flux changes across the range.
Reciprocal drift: -0.0126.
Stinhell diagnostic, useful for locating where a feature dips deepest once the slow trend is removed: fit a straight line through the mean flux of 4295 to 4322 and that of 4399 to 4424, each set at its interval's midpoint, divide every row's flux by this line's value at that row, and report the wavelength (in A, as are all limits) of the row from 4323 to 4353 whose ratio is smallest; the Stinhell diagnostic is 4339.45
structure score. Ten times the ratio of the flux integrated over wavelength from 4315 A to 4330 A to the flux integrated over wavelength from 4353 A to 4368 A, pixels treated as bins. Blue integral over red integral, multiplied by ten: 9.1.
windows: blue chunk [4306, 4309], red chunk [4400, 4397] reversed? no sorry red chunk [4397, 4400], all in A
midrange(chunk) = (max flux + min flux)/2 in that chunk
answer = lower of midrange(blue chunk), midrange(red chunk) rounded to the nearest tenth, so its 31.5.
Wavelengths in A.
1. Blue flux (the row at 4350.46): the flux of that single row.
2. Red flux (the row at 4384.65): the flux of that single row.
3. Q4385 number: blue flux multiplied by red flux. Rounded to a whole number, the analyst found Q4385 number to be 2155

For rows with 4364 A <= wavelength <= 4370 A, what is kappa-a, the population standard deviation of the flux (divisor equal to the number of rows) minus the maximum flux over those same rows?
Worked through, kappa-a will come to -62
